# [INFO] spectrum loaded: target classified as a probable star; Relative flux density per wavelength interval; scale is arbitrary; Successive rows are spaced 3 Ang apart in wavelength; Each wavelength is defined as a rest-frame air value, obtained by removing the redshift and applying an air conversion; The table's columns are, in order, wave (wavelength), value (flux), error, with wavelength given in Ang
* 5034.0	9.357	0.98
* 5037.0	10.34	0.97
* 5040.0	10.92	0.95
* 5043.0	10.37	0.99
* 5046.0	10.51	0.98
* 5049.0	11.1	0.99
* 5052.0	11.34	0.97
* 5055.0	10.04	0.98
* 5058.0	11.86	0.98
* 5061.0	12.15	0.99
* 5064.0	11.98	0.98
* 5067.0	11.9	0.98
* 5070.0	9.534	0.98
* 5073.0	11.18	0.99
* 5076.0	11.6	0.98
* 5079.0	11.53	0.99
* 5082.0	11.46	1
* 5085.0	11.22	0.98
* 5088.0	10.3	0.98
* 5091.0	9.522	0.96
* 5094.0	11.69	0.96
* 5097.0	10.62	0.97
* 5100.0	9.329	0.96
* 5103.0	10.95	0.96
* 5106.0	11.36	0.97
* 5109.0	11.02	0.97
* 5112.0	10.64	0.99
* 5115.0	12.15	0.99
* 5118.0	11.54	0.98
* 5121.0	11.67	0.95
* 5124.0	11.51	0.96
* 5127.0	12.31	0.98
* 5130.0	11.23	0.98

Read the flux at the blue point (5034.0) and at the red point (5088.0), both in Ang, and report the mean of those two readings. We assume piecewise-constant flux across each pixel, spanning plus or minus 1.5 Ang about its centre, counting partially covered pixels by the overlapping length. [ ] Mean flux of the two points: 9.8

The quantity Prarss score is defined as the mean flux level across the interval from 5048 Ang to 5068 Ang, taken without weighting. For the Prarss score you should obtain 11.5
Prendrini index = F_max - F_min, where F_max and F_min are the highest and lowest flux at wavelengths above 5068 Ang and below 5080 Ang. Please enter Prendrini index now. 2.1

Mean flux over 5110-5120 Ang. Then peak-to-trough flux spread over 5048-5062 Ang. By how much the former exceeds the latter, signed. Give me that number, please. 9.3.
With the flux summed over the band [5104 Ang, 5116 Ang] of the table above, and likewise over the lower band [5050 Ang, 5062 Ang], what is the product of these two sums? 2050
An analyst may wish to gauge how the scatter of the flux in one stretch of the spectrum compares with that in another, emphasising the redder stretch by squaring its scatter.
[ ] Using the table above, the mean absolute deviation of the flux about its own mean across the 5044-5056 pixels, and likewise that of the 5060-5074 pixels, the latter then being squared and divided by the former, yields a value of 1.3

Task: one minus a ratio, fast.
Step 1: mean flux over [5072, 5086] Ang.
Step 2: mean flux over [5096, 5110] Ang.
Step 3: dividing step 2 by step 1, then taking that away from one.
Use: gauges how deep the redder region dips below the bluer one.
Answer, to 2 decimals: 0.07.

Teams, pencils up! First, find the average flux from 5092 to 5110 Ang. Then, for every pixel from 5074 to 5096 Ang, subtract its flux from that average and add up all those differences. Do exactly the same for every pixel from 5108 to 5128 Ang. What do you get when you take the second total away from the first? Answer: 3.5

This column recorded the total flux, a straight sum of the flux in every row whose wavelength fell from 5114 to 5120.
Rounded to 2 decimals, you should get 23.69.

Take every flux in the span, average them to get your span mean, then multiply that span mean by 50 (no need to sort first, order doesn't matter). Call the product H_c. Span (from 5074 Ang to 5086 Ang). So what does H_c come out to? 573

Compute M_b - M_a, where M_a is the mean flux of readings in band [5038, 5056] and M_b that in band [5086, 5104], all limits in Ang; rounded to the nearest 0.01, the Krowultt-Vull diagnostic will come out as -0.31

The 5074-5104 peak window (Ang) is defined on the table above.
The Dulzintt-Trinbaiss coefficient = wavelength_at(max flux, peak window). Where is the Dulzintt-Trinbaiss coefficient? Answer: 5094.0 Ang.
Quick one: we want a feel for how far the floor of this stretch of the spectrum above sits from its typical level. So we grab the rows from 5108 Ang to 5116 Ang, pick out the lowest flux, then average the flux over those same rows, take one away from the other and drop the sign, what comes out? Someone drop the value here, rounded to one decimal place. 0.6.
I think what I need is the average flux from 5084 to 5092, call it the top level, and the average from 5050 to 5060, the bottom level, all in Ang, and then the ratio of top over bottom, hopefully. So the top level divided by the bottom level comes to 0.93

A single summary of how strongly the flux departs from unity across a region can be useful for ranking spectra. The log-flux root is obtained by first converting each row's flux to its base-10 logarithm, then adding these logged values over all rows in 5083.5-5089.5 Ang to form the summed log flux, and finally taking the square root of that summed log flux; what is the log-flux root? 1.44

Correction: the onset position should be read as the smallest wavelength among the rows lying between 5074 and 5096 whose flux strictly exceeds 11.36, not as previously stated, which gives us 5076.0 Ang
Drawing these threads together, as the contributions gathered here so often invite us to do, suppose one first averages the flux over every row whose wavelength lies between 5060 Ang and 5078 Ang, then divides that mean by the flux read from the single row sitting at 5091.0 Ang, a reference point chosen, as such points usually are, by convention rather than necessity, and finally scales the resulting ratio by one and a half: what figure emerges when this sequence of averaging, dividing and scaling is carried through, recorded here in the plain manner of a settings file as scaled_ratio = 1.8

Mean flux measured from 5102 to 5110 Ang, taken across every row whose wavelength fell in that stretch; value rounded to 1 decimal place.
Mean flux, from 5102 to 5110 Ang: 11.1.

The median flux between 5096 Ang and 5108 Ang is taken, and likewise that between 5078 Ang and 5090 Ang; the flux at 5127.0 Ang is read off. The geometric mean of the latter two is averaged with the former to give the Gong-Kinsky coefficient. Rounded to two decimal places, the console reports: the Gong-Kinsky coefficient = 11.30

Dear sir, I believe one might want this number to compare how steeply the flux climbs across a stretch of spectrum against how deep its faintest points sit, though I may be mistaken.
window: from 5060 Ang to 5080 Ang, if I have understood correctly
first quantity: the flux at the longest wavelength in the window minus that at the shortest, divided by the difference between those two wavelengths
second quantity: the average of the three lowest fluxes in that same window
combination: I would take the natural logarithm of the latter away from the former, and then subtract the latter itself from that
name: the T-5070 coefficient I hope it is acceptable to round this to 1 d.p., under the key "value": -13.2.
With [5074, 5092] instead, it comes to -12.8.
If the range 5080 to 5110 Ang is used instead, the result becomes -12.0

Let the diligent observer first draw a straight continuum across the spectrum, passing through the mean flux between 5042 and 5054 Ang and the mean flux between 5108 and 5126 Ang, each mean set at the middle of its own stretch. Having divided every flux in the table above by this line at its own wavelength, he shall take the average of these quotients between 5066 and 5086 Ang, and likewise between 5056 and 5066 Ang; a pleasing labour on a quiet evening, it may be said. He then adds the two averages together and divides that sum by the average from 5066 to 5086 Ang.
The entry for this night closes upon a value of 2.08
